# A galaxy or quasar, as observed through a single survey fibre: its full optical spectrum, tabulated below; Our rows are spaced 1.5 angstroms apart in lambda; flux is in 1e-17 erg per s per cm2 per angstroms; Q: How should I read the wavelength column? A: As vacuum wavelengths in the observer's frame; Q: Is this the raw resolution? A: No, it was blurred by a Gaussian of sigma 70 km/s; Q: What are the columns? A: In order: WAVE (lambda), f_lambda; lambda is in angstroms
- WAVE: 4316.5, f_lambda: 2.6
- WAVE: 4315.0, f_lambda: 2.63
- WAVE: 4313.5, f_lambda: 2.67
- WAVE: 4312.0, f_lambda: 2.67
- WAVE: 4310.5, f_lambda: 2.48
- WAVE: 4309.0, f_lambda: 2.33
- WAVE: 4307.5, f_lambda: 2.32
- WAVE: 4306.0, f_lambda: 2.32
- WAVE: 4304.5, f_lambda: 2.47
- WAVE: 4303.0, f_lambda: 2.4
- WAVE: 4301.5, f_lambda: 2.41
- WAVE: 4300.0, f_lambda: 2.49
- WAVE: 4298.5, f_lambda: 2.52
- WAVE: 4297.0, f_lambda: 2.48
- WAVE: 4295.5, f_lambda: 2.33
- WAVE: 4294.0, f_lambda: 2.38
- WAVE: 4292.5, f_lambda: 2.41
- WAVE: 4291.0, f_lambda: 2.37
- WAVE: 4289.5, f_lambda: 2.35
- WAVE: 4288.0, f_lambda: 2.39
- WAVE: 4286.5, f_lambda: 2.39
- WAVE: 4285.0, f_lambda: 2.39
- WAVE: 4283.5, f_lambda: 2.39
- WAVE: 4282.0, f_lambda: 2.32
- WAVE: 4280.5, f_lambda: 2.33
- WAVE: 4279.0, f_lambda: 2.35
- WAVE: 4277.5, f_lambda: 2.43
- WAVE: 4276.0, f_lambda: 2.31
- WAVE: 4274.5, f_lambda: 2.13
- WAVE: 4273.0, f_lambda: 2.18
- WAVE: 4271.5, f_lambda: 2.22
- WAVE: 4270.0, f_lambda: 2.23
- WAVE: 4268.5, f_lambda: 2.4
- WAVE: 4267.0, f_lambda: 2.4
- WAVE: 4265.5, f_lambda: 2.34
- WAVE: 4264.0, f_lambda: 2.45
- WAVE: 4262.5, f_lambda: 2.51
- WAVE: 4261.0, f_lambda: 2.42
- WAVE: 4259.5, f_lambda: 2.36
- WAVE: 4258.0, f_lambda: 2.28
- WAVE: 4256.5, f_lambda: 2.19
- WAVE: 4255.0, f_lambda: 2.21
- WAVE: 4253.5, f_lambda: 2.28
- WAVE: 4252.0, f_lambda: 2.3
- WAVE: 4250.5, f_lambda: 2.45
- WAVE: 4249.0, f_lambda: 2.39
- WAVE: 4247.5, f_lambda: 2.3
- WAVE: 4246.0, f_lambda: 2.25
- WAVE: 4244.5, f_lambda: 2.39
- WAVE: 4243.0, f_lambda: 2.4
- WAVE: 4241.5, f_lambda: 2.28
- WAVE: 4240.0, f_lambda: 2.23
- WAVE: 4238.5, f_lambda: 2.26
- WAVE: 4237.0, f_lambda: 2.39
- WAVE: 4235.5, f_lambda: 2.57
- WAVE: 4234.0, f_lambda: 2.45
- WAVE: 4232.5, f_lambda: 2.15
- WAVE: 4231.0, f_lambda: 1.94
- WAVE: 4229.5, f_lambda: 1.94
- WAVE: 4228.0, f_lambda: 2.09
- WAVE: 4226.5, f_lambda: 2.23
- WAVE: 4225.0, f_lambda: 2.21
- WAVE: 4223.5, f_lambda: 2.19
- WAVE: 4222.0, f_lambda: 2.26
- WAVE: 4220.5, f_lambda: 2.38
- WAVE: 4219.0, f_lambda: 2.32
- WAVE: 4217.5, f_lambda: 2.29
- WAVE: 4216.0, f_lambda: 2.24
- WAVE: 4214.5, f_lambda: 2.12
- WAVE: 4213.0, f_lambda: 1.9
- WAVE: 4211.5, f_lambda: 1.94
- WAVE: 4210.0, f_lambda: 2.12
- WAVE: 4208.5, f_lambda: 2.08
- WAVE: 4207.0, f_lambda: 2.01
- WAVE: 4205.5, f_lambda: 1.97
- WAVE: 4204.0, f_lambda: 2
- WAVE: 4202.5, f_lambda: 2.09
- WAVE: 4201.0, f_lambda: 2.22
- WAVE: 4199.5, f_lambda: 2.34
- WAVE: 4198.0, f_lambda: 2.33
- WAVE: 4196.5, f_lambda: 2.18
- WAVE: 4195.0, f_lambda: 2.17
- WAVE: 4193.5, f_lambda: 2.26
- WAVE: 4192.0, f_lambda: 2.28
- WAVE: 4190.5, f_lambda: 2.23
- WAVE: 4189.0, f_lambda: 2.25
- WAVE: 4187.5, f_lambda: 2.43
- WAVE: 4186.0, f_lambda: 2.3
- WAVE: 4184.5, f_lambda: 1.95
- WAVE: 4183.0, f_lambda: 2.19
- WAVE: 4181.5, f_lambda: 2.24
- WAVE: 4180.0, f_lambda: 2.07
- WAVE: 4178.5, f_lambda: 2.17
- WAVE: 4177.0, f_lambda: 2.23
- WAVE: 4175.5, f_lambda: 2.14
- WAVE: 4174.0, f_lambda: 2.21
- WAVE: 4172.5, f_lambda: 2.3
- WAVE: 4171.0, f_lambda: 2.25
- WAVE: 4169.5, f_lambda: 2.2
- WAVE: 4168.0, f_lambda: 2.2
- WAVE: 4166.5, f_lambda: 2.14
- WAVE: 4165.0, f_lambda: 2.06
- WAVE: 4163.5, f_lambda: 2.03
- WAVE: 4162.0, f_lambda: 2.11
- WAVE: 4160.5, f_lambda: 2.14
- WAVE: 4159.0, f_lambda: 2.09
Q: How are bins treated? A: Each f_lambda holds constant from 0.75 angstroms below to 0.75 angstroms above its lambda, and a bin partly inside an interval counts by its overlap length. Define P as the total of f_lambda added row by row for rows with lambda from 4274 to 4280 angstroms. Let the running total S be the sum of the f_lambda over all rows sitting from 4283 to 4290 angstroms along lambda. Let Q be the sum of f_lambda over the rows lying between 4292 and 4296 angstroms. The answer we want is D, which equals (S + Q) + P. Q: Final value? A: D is 28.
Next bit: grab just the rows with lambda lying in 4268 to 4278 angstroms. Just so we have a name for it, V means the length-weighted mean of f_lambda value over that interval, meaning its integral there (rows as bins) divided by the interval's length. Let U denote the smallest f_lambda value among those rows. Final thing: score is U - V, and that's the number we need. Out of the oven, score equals -0.134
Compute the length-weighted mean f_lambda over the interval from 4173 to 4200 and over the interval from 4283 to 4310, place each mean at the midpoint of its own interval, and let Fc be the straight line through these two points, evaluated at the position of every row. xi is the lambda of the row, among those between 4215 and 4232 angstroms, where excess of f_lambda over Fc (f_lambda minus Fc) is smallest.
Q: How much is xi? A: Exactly 4231.0 angstroms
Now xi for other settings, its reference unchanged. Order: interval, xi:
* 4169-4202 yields 4184.5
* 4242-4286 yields 4274.5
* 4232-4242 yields 4232.5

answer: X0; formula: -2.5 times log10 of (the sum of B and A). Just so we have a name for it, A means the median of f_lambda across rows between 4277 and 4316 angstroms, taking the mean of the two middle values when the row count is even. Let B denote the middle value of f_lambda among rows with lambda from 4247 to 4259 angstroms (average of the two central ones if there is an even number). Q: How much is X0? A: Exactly -1.676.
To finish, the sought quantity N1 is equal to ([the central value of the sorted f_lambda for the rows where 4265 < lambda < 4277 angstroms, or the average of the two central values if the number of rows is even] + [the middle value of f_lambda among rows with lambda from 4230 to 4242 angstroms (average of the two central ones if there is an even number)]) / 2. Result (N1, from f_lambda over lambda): 2.270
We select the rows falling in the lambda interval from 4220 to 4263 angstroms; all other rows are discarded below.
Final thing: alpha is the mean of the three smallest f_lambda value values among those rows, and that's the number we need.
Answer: 1.99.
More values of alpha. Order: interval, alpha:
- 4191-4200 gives 2.20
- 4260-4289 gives 2.18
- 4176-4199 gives 2.06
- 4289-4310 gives 2.32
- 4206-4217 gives 1.95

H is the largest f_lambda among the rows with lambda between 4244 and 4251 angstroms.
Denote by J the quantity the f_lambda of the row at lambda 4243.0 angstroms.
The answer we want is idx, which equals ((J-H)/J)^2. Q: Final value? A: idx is 0.000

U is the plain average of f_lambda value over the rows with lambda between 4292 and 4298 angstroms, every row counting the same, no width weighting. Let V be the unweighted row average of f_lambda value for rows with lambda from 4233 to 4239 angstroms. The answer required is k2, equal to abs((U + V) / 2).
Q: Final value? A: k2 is 2.41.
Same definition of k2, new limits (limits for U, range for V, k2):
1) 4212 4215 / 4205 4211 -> 2.03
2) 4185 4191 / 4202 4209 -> 2.17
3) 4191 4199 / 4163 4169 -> 2.18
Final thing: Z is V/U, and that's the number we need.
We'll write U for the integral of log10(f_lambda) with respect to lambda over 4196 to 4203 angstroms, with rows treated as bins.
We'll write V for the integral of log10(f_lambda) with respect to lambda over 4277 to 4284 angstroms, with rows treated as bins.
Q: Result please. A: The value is 1.07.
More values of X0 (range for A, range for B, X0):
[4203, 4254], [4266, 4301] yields -1.663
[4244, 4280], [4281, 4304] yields -1.684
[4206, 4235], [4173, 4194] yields -1.604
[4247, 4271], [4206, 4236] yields -1.638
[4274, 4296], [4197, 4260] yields -1.660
